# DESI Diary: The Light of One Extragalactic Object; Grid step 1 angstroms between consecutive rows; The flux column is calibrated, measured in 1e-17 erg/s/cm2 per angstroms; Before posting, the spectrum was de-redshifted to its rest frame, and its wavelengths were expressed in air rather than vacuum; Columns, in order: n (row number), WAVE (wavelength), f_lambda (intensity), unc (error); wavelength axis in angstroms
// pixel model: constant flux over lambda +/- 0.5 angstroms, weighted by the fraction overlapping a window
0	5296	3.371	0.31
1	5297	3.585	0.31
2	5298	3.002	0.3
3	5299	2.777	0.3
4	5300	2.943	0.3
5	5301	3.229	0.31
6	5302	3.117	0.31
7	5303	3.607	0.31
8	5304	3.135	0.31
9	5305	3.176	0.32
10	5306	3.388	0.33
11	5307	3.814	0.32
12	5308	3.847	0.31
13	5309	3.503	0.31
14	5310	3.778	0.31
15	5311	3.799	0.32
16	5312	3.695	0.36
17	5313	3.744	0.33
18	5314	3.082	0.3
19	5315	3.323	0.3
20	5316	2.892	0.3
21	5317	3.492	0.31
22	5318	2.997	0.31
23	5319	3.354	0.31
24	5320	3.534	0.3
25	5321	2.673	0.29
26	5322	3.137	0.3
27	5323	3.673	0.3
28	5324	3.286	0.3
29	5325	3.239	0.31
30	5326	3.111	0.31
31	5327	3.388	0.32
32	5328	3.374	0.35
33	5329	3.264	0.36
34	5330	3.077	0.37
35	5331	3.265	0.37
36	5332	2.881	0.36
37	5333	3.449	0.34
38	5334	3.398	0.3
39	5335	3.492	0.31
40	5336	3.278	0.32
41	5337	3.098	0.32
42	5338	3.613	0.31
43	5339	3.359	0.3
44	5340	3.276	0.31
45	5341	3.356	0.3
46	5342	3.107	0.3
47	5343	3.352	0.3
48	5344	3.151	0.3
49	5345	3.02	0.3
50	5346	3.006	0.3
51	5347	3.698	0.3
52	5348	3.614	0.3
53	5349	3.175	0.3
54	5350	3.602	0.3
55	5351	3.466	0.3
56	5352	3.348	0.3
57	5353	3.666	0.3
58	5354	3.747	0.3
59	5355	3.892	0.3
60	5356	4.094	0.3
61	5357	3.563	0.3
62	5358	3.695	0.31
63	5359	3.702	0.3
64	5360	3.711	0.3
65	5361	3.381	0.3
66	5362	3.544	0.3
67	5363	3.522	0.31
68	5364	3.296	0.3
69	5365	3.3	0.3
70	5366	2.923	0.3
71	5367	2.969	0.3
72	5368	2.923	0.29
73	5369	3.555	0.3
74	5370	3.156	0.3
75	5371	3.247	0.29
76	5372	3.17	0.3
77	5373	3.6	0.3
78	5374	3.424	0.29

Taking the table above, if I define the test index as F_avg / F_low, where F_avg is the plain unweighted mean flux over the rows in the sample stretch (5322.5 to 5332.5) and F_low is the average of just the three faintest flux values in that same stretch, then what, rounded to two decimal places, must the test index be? 1.08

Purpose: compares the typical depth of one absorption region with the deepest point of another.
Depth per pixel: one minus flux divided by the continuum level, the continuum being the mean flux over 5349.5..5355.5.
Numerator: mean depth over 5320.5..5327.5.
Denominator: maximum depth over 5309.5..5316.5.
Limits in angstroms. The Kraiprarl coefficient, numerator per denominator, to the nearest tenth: 0.6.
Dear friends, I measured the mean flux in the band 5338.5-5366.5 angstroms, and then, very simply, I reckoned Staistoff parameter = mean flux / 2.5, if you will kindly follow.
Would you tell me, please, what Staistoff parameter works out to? 1.38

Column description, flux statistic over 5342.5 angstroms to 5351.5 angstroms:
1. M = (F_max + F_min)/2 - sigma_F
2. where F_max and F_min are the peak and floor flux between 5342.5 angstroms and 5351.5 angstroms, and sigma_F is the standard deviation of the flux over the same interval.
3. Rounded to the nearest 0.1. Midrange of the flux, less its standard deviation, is 3.1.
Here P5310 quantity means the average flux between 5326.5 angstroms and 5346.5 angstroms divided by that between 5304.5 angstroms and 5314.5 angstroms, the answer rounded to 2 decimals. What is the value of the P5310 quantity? 0.91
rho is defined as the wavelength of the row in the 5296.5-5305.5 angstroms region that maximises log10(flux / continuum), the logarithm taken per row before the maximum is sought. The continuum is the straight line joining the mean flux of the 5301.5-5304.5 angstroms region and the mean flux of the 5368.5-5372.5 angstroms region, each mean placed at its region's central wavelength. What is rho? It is 5303 angstroms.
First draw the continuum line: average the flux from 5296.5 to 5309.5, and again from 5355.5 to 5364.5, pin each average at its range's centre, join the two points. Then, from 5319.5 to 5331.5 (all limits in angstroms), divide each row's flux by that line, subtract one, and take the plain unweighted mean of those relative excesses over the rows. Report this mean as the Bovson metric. -0.053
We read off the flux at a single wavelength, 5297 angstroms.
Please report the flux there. 3.585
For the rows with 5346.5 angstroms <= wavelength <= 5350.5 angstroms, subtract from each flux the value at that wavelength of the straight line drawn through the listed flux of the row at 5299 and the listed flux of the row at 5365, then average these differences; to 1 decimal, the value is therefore 0.4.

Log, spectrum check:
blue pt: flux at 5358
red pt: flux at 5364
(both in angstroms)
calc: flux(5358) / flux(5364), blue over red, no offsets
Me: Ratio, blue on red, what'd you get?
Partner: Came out 1.12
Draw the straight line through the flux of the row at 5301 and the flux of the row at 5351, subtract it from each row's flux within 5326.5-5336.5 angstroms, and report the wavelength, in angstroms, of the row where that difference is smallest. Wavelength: 5332 angstroms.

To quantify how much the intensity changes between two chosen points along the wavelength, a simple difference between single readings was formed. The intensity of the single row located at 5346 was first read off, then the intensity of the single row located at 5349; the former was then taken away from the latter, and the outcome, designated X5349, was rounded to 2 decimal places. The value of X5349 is 0.17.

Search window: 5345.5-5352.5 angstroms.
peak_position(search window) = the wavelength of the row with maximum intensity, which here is 5347 angstroms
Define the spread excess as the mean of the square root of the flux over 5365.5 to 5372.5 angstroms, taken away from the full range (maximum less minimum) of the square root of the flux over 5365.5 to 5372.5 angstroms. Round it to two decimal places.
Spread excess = -1.59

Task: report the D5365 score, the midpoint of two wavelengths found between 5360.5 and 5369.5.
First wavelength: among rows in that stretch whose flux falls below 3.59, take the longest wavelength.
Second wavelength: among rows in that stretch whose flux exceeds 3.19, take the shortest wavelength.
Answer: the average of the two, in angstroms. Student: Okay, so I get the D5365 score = 5365.0 angstroms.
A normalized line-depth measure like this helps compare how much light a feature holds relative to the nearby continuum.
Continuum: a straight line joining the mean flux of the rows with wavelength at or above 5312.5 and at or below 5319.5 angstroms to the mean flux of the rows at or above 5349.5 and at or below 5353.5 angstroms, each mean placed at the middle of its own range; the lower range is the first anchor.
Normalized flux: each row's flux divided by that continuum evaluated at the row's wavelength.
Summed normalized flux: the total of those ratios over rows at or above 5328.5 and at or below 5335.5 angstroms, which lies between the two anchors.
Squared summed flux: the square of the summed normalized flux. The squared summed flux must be 46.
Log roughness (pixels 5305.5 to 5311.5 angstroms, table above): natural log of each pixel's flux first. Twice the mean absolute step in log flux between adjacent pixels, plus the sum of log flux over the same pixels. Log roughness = 7.9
